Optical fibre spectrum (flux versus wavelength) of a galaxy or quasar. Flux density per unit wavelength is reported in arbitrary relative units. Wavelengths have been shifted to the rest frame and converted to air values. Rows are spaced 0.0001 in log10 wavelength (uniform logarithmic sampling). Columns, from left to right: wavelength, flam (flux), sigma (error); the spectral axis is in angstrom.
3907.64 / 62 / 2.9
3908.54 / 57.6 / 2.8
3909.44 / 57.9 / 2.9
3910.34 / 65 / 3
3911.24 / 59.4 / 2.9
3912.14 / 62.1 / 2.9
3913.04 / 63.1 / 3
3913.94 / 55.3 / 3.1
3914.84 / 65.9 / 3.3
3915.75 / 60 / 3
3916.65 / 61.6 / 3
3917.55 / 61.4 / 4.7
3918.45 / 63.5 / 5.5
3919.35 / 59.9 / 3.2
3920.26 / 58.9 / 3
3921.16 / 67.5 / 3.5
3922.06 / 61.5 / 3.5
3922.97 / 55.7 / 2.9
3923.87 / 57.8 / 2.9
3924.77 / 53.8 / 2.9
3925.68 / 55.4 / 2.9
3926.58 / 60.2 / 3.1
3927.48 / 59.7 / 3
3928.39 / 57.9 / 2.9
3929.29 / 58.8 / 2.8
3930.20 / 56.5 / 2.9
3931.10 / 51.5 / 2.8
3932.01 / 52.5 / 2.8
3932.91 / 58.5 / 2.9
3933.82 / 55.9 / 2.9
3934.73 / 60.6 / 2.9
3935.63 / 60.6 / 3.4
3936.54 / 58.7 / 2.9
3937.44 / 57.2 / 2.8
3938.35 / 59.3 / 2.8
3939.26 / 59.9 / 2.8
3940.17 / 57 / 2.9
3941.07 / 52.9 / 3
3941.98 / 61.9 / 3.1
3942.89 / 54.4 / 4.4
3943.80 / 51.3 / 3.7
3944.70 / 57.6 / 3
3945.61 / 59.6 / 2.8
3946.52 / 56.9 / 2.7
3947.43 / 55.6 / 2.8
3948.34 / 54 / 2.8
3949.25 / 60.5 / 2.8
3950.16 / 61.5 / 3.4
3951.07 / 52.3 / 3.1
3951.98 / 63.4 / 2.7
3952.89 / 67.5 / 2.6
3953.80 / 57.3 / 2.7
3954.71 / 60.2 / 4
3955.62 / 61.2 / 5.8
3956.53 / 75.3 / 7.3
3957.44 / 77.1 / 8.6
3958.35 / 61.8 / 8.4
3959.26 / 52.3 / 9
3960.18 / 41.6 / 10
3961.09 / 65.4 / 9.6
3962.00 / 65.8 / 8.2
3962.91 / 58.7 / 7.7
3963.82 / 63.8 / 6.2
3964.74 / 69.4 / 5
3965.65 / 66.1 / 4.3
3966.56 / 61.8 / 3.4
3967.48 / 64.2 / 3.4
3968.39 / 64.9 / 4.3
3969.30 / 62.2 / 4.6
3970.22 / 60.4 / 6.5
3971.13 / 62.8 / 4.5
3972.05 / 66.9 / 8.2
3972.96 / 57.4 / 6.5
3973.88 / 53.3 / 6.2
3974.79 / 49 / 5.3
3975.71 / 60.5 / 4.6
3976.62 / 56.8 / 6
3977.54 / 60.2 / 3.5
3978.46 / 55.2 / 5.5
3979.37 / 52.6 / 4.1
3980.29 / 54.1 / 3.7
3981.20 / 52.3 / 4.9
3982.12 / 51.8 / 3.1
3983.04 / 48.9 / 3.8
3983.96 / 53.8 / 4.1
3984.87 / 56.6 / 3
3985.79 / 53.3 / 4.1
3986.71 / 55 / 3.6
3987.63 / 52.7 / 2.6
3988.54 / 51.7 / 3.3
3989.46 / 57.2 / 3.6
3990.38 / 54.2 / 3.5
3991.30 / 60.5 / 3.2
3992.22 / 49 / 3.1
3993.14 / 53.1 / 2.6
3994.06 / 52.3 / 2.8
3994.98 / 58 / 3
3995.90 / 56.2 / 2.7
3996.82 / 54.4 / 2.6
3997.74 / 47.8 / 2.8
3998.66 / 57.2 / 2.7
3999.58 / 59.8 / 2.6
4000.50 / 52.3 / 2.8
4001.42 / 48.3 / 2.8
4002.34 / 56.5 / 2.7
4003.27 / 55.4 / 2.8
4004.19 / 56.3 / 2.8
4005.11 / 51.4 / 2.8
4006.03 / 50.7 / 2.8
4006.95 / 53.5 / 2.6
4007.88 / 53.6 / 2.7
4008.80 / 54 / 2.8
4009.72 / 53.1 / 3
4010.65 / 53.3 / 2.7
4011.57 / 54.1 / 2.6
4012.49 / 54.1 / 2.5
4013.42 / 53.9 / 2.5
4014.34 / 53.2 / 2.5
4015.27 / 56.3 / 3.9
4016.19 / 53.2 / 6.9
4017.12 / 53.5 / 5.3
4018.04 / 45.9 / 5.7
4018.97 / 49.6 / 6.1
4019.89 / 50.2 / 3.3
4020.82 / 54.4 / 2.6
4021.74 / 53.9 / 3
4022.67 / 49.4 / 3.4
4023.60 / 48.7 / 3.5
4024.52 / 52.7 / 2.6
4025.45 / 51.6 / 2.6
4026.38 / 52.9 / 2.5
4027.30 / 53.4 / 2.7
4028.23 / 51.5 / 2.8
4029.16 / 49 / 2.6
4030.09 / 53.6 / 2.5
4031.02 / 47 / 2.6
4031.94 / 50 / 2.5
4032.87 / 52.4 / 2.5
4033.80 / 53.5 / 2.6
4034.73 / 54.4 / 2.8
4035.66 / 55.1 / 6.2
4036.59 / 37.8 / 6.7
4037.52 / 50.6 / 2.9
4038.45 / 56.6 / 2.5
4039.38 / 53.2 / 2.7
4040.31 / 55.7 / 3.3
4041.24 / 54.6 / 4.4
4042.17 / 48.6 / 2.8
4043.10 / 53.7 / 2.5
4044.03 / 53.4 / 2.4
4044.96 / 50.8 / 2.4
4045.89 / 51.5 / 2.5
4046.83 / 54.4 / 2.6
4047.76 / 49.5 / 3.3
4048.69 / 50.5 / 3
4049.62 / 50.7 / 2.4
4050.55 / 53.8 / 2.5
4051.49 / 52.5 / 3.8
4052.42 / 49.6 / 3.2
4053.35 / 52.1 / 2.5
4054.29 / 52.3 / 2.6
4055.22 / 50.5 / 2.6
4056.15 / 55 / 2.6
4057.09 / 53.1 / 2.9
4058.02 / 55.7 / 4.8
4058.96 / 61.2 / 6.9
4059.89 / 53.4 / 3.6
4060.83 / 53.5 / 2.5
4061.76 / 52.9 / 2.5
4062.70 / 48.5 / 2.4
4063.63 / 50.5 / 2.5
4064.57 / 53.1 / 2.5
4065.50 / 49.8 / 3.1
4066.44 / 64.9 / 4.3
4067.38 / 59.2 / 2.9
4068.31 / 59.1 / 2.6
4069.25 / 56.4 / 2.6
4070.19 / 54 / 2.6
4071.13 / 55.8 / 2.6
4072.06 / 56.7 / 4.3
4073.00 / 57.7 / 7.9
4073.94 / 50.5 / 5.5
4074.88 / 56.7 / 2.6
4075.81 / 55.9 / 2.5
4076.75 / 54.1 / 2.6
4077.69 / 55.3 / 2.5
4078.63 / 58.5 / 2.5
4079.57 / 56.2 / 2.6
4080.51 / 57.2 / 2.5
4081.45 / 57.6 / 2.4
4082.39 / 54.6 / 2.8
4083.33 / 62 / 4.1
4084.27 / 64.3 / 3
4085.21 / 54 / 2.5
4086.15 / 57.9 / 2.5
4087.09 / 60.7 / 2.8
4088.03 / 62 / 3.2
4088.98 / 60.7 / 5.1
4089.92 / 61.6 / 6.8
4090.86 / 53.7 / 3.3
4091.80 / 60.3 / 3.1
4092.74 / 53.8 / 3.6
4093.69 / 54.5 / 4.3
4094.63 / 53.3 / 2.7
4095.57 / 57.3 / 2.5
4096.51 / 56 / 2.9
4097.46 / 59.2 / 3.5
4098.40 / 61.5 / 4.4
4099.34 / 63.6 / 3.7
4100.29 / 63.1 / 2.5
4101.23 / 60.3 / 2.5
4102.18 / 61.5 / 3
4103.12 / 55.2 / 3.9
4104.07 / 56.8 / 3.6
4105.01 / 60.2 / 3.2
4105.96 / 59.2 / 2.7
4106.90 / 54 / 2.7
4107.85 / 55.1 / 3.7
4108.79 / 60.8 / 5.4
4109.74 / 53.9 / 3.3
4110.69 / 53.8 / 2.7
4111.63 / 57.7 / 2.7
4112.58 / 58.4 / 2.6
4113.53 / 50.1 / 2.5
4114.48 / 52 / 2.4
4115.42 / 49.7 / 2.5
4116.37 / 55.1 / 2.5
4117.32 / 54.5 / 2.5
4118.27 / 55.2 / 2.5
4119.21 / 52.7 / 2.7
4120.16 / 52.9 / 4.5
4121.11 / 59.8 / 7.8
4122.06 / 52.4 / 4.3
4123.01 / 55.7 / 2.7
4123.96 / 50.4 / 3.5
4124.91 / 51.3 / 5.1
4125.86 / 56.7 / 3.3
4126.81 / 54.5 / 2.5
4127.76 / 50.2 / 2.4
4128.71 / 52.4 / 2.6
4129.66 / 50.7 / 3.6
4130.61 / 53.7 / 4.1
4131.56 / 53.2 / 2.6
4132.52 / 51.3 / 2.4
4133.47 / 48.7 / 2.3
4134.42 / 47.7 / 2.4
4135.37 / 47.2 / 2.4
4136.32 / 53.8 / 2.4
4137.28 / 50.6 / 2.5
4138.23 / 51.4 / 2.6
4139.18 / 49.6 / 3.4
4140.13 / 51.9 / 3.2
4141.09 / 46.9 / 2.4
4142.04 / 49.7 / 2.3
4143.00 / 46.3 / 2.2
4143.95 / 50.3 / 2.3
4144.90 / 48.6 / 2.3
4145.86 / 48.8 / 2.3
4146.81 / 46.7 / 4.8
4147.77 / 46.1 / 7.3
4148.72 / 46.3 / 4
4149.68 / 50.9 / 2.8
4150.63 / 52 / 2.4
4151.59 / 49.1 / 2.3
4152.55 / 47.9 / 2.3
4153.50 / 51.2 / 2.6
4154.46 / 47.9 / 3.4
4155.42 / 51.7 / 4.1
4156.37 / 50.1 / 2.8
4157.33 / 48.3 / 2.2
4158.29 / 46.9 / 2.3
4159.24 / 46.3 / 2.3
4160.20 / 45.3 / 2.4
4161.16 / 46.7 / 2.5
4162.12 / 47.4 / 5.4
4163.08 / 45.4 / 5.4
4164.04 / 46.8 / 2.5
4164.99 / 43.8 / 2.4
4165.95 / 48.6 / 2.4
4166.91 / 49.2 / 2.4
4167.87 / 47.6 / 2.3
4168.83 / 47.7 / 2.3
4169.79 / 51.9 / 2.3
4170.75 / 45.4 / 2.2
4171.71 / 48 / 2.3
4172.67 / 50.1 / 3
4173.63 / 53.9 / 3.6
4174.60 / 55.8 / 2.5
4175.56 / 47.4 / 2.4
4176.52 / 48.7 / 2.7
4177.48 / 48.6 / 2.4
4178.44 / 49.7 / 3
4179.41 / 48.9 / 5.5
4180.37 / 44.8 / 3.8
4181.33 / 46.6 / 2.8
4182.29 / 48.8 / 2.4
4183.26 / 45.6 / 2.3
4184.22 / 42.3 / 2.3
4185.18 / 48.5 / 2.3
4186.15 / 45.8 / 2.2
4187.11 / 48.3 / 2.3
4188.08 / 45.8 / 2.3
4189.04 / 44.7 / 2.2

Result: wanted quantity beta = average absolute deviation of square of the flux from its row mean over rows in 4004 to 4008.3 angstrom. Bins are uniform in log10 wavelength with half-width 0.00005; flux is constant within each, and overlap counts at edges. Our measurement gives 174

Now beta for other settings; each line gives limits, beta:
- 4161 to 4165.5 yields 104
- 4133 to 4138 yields 209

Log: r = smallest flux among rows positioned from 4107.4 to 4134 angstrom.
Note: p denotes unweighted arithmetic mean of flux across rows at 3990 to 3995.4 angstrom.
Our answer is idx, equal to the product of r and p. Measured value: 2655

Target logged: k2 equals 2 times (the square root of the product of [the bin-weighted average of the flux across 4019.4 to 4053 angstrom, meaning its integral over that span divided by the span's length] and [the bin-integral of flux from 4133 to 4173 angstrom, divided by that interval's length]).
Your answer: 100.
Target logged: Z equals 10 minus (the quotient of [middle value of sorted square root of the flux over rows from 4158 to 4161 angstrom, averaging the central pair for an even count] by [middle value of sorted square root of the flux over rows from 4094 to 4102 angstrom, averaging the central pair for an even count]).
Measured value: 9.12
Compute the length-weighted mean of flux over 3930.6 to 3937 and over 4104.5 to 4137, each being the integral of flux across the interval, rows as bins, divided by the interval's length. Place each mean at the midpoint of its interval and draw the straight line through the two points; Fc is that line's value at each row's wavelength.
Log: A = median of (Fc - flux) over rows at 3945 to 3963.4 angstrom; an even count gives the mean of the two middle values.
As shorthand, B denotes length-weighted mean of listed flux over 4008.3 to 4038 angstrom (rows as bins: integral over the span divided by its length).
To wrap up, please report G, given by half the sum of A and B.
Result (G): 24.0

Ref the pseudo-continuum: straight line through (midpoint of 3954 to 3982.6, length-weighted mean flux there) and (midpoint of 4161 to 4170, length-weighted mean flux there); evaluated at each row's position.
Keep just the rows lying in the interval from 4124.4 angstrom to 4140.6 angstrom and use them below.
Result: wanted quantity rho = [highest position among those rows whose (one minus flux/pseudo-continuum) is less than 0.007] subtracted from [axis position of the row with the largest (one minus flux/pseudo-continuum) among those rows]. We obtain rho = -4.8 angstrom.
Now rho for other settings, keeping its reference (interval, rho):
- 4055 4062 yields -3.7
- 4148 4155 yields -5.7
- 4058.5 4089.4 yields -26.3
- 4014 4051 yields -3.7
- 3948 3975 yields -11.9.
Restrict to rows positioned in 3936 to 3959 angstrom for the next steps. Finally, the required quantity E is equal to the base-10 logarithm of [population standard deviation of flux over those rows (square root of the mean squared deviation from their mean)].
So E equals 0.78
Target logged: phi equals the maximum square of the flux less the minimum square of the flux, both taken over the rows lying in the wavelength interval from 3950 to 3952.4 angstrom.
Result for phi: 1284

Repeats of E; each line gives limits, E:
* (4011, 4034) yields 0.40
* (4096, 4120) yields 0.58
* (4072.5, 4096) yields 0.52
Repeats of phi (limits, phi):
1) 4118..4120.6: 270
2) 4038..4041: 373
